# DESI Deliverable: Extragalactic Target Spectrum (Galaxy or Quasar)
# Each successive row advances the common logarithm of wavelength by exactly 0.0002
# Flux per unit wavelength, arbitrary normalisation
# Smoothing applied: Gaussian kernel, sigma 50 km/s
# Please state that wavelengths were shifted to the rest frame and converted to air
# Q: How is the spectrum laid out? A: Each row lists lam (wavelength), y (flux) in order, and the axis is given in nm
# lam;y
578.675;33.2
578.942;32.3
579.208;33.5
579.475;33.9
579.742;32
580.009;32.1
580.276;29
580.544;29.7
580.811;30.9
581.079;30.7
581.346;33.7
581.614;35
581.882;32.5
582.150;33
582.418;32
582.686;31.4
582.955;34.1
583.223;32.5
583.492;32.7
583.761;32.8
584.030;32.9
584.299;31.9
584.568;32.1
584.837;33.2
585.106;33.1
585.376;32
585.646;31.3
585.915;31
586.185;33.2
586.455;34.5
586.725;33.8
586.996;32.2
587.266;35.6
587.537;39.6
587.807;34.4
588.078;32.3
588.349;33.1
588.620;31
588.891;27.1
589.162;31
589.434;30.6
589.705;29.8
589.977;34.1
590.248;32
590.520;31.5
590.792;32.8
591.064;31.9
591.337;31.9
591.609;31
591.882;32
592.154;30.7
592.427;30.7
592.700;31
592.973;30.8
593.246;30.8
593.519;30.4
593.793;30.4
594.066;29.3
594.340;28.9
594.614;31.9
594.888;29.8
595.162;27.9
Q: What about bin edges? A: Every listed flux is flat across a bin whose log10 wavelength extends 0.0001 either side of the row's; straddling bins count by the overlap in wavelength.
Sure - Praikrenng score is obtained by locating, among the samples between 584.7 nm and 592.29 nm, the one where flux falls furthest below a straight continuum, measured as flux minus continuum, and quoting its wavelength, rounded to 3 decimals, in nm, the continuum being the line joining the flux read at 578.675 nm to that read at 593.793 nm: 588.891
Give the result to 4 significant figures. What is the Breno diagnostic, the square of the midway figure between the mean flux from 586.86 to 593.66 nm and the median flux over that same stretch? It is 1006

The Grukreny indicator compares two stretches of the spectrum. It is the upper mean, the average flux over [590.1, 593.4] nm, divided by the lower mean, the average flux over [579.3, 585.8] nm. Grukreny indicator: 0.97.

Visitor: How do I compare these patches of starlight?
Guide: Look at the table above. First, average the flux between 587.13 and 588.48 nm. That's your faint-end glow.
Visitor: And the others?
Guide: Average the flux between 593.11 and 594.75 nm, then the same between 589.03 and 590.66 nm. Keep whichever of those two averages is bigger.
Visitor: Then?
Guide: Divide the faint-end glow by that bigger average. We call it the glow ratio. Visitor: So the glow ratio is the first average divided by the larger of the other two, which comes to 1.11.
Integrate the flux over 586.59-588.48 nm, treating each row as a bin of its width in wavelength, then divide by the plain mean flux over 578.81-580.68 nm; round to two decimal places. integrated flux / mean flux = 2.05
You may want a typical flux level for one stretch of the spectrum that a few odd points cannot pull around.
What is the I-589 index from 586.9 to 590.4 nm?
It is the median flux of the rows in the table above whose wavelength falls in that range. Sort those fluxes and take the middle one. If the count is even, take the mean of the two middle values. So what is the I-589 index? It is 32.2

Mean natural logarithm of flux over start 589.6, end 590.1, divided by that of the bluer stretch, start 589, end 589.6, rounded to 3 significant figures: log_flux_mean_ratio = 1.01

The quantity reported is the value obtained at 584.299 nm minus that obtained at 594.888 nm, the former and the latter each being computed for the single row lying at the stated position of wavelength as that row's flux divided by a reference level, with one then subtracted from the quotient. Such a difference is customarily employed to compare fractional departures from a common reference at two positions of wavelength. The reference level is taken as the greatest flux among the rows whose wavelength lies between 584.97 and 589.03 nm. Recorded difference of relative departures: 0.053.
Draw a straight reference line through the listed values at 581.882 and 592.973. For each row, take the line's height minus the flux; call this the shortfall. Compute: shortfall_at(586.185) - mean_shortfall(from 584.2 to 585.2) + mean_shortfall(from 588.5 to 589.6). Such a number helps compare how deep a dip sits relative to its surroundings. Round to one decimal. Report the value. 0.6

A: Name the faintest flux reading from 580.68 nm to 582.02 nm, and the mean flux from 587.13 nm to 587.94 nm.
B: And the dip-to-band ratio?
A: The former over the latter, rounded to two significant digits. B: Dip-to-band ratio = 0.84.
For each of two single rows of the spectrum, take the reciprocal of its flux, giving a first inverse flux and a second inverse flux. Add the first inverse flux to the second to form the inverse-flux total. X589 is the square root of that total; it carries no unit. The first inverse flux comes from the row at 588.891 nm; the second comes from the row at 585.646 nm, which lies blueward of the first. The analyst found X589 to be 0.2624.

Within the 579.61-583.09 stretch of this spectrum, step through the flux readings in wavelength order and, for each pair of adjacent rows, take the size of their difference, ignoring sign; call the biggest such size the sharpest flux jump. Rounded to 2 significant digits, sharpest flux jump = 3.1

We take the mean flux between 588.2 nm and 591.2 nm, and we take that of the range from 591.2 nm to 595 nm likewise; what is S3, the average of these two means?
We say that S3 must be 31.0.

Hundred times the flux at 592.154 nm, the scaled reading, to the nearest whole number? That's 3070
